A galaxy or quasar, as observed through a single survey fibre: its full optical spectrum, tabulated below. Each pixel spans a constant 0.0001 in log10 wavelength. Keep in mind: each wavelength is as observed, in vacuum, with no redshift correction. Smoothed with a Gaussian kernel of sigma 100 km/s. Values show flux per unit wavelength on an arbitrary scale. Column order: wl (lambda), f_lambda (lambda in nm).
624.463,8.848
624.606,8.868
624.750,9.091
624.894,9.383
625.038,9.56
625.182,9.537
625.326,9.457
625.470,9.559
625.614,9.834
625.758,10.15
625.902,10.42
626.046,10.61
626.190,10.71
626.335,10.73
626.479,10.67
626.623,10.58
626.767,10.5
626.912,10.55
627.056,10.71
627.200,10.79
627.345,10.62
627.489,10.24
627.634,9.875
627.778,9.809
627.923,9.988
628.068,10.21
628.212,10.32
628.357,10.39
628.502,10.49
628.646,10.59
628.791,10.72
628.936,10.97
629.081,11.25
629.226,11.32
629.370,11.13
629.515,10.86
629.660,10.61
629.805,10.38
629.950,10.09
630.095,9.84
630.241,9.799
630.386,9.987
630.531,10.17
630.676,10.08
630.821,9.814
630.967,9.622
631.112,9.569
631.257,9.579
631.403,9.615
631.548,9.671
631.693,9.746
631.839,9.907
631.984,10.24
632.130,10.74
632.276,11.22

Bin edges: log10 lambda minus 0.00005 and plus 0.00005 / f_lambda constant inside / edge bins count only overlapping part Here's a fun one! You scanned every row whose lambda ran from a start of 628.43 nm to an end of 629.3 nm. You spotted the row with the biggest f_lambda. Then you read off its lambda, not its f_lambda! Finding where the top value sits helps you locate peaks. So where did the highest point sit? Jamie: 629.226 nm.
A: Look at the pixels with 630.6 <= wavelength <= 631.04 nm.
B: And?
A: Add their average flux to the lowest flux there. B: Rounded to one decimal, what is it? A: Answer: 19.5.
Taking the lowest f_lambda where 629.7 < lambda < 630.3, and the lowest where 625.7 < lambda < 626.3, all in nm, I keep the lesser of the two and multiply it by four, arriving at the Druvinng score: 39.2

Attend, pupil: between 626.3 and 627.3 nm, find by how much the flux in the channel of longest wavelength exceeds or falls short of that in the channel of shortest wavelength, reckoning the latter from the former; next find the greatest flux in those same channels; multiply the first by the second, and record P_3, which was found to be 1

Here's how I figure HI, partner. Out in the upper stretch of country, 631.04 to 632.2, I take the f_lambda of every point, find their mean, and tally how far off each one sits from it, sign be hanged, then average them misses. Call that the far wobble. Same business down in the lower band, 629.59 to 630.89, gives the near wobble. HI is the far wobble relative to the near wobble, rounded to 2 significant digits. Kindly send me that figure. 1.5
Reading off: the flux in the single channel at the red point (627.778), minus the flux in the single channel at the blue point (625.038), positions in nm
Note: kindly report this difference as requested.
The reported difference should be 0.2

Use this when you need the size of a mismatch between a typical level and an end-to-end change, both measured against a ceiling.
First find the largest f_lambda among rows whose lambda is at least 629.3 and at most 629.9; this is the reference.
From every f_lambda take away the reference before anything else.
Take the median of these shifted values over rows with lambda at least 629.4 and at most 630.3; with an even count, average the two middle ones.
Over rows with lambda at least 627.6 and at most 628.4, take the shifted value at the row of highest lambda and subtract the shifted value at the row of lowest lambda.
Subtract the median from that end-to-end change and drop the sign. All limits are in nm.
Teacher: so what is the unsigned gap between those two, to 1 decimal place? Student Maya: 1.4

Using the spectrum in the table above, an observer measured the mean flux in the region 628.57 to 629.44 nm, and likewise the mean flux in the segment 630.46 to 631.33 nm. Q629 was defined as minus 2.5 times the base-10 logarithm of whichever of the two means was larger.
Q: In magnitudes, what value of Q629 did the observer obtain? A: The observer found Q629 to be -2.60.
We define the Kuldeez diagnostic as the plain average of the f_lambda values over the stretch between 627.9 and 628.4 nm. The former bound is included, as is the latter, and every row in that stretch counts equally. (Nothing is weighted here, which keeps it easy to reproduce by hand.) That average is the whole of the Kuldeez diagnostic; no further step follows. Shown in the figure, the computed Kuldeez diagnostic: 10.2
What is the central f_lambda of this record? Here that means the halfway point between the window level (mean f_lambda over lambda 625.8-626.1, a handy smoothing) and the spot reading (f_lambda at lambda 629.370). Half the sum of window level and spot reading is 10.8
